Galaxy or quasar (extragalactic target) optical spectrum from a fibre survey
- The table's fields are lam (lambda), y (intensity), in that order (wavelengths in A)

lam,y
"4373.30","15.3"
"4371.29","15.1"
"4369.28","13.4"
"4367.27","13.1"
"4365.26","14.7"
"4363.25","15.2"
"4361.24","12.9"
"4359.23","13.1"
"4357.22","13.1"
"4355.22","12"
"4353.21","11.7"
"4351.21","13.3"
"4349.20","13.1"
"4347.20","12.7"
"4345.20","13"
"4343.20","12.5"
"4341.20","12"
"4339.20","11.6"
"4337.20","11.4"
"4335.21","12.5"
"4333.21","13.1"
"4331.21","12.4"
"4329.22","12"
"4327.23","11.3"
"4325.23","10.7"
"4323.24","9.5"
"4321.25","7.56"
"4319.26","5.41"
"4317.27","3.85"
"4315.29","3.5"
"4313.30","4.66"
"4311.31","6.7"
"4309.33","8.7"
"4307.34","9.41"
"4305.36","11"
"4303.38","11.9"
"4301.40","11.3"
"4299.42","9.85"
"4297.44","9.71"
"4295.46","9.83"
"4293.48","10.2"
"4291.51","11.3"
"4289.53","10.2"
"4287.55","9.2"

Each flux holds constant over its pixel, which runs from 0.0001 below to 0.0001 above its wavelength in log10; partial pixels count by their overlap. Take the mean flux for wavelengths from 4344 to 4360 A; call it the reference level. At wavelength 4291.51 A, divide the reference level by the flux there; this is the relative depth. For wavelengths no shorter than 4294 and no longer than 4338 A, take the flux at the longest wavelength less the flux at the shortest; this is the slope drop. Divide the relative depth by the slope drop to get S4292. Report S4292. 0.7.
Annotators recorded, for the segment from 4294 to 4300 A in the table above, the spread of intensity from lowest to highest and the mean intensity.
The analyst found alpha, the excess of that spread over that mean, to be -9.7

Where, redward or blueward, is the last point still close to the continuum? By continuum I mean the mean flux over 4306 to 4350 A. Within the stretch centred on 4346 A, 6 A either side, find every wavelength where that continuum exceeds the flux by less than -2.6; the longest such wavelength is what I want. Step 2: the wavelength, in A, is 4351.21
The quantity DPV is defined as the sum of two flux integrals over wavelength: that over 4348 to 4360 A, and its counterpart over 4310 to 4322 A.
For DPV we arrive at 216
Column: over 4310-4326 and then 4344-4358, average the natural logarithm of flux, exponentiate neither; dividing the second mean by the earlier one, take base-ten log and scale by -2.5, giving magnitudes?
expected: -0.38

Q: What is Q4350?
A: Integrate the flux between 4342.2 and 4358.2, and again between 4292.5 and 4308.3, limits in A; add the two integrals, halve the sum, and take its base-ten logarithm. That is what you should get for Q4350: 2.26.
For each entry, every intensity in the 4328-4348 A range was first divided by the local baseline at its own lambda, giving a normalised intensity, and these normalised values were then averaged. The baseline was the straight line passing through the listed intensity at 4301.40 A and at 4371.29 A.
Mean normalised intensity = 0.93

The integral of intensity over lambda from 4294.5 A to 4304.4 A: 104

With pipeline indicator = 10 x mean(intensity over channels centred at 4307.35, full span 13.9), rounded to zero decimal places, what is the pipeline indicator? 91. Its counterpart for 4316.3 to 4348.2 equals 107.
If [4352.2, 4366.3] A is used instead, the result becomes 132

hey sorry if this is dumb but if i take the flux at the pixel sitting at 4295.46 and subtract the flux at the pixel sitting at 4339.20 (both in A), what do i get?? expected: -1.8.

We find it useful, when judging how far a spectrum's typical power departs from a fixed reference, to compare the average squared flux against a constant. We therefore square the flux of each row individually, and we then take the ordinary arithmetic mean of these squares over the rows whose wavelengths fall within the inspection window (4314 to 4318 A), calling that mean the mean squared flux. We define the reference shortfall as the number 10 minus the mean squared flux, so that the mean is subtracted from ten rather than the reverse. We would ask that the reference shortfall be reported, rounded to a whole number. -4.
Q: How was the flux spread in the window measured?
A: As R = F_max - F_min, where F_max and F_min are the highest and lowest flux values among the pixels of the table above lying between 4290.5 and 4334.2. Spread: 10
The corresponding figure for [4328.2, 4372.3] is 4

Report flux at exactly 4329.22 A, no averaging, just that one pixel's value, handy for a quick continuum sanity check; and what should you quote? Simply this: 12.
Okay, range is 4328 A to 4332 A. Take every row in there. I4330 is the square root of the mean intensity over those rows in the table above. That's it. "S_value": 3.49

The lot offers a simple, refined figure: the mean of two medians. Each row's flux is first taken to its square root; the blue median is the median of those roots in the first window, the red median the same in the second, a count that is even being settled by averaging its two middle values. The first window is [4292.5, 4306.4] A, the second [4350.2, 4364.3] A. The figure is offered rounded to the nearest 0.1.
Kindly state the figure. 3.4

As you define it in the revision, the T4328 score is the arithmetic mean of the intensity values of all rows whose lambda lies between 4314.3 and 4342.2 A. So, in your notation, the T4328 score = 9.8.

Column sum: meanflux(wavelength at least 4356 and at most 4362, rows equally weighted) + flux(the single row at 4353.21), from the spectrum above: 25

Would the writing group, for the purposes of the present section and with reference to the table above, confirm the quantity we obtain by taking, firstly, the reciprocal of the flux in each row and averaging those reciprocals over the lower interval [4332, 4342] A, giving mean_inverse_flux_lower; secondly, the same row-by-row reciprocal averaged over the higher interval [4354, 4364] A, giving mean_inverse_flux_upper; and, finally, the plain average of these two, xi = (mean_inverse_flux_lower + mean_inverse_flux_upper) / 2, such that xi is 0.079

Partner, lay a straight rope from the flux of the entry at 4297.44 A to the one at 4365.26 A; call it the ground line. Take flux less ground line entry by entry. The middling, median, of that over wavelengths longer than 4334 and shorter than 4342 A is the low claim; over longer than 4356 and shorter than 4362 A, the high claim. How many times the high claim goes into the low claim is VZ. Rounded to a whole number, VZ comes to 1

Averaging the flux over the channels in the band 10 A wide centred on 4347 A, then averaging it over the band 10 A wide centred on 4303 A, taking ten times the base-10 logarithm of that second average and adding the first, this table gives 23.2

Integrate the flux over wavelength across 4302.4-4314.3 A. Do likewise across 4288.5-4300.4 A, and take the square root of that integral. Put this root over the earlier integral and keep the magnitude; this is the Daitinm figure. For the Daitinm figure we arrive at 0.106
